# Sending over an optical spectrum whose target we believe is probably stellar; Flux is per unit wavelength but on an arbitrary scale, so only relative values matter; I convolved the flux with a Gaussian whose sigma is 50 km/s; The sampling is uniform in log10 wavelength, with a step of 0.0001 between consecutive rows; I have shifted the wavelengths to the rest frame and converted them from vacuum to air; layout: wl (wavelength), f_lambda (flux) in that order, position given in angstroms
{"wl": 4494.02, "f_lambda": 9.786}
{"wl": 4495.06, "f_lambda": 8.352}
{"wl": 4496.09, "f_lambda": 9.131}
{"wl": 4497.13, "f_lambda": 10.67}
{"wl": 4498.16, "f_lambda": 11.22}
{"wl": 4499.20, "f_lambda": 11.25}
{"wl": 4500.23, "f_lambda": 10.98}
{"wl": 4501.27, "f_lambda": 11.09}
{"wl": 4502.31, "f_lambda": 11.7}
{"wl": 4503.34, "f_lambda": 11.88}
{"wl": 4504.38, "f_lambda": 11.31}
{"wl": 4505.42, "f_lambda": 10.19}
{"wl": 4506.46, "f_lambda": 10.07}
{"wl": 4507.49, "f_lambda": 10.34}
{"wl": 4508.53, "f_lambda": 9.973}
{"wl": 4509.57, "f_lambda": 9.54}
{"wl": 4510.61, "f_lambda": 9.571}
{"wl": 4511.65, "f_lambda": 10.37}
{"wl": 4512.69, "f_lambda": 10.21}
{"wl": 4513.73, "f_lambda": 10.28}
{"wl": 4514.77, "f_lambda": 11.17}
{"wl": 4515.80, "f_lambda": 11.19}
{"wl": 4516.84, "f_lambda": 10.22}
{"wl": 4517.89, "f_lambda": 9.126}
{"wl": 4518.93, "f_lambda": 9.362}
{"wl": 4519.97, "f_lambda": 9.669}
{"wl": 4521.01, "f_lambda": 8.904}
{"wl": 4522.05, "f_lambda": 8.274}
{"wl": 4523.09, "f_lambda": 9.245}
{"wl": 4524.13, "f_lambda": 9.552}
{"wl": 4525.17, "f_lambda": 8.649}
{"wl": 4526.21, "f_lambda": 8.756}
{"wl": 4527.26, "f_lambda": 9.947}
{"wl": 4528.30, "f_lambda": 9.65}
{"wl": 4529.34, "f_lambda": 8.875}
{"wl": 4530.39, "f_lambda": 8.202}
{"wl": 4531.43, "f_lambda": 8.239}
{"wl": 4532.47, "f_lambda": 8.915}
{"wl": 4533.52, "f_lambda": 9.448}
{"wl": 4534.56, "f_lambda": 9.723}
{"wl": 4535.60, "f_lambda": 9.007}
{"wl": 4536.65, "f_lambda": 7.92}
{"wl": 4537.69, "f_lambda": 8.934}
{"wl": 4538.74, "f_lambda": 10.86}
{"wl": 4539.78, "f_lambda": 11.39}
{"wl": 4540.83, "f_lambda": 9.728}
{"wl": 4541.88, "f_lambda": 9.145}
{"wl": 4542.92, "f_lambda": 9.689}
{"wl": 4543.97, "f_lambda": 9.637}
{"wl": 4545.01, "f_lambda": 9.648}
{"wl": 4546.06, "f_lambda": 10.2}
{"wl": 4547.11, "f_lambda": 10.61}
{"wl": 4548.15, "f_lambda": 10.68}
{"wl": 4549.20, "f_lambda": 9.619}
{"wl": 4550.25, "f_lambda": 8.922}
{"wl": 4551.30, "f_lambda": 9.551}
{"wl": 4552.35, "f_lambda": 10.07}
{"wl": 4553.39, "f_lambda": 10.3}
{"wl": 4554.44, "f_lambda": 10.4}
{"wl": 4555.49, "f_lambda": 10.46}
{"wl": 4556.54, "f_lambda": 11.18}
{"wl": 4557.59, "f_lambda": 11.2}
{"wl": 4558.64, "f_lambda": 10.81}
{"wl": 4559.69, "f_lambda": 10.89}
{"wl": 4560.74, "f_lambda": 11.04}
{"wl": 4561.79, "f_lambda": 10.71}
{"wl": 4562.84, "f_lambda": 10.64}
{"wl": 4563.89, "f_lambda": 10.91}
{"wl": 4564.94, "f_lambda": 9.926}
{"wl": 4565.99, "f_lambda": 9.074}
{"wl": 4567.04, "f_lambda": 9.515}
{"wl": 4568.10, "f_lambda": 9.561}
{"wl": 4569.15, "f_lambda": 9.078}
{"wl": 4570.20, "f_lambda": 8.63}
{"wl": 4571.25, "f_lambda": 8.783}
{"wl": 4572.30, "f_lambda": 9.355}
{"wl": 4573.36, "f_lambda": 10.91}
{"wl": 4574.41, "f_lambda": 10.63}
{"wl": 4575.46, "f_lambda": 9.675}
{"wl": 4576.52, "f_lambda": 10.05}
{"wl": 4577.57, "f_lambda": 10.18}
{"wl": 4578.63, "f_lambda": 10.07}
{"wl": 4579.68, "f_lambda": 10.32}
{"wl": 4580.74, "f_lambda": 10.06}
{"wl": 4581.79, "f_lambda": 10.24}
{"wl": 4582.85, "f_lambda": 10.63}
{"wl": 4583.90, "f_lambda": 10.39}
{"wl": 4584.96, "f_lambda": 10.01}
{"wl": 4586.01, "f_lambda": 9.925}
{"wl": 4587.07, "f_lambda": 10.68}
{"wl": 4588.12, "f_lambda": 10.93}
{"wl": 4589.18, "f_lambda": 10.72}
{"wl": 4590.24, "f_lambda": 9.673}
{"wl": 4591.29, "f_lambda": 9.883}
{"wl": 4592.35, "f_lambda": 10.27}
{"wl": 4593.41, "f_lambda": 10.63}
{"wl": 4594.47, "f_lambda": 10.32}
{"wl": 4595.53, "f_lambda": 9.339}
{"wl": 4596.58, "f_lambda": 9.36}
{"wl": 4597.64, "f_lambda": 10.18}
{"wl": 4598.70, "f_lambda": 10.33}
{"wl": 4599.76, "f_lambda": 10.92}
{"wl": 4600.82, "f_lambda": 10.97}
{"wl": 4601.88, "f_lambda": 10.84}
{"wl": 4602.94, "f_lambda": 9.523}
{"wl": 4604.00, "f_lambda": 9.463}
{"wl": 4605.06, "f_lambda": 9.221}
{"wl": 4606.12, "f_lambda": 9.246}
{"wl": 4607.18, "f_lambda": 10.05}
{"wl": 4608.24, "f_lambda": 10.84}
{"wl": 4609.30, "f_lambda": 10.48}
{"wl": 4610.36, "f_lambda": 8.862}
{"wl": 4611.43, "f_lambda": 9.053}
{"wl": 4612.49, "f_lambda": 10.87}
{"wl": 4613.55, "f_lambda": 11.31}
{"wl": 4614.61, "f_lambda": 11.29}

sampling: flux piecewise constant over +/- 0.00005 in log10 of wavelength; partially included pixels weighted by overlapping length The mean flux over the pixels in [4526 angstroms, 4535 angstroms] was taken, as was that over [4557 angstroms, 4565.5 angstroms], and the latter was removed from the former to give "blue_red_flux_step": -1.7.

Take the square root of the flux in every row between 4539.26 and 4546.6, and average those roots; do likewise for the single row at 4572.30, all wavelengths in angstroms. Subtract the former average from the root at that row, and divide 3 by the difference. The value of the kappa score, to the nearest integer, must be -34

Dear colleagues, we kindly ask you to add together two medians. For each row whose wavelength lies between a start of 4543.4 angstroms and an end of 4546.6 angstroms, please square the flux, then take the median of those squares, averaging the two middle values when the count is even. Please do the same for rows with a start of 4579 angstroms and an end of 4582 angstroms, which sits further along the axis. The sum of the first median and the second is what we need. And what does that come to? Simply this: 198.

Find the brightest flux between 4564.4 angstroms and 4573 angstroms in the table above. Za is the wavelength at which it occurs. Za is 4564.94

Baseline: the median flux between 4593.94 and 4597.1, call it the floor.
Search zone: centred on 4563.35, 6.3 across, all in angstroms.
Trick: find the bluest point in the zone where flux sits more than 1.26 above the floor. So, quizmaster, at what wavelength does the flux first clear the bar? 4560.74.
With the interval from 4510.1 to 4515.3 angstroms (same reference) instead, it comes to 4514.77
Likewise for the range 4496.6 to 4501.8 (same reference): 4497.13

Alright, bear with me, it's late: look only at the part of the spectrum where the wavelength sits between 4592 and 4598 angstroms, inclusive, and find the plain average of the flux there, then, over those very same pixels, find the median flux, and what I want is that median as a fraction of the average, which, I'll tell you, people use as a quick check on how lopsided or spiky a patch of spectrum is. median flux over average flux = 1.02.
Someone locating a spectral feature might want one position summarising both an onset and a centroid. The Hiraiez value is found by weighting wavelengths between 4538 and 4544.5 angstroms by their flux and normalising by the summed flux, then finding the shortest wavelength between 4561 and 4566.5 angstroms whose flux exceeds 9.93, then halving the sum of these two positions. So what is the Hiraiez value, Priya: 4551.5 angstroms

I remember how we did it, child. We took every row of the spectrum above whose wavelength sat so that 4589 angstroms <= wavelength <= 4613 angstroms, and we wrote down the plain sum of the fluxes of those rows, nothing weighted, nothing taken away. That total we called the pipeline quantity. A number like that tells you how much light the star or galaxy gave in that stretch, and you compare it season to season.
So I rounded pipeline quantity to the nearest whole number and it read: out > 231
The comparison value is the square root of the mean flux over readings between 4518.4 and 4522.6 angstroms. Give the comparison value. 3.01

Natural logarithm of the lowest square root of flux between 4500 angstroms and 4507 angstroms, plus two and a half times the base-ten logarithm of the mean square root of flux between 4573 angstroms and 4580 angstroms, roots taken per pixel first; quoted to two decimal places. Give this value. 2.42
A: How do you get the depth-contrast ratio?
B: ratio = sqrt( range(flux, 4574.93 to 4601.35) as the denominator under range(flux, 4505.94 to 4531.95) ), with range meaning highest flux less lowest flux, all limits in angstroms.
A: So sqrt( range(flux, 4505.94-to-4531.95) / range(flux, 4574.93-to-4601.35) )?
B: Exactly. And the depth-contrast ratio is 1.35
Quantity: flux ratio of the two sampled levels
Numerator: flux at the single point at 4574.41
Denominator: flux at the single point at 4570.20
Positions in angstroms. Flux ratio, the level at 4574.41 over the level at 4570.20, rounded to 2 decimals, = 1.23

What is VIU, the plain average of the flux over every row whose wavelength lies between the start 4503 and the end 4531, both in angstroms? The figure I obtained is 9.8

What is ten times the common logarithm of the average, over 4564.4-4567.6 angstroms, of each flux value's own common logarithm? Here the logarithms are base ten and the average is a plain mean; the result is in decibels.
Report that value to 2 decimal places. -0.10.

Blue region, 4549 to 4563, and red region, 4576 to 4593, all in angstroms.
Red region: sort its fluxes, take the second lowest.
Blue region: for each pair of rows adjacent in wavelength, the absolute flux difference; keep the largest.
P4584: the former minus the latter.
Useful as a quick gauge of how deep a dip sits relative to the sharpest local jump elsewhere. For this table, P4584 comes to 9.2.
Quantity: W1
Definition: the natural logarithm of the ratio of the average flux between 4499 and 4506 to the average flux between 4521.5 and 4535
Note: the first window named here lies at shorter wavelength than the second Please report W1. 0.21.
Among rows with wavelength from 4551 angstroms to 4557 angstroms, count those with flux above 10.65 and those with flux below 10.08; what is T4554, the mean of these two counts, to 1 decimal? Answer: 1.5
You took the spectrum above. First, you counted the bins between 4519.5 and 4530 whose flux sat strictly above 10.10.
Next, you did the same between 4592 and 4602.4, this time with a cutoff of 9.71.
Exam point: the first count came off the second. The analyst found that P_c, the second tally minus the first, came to 8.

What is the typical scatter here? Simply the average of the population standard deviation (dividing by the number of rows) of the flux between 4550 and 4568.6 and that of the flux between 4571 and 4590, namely 0.62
